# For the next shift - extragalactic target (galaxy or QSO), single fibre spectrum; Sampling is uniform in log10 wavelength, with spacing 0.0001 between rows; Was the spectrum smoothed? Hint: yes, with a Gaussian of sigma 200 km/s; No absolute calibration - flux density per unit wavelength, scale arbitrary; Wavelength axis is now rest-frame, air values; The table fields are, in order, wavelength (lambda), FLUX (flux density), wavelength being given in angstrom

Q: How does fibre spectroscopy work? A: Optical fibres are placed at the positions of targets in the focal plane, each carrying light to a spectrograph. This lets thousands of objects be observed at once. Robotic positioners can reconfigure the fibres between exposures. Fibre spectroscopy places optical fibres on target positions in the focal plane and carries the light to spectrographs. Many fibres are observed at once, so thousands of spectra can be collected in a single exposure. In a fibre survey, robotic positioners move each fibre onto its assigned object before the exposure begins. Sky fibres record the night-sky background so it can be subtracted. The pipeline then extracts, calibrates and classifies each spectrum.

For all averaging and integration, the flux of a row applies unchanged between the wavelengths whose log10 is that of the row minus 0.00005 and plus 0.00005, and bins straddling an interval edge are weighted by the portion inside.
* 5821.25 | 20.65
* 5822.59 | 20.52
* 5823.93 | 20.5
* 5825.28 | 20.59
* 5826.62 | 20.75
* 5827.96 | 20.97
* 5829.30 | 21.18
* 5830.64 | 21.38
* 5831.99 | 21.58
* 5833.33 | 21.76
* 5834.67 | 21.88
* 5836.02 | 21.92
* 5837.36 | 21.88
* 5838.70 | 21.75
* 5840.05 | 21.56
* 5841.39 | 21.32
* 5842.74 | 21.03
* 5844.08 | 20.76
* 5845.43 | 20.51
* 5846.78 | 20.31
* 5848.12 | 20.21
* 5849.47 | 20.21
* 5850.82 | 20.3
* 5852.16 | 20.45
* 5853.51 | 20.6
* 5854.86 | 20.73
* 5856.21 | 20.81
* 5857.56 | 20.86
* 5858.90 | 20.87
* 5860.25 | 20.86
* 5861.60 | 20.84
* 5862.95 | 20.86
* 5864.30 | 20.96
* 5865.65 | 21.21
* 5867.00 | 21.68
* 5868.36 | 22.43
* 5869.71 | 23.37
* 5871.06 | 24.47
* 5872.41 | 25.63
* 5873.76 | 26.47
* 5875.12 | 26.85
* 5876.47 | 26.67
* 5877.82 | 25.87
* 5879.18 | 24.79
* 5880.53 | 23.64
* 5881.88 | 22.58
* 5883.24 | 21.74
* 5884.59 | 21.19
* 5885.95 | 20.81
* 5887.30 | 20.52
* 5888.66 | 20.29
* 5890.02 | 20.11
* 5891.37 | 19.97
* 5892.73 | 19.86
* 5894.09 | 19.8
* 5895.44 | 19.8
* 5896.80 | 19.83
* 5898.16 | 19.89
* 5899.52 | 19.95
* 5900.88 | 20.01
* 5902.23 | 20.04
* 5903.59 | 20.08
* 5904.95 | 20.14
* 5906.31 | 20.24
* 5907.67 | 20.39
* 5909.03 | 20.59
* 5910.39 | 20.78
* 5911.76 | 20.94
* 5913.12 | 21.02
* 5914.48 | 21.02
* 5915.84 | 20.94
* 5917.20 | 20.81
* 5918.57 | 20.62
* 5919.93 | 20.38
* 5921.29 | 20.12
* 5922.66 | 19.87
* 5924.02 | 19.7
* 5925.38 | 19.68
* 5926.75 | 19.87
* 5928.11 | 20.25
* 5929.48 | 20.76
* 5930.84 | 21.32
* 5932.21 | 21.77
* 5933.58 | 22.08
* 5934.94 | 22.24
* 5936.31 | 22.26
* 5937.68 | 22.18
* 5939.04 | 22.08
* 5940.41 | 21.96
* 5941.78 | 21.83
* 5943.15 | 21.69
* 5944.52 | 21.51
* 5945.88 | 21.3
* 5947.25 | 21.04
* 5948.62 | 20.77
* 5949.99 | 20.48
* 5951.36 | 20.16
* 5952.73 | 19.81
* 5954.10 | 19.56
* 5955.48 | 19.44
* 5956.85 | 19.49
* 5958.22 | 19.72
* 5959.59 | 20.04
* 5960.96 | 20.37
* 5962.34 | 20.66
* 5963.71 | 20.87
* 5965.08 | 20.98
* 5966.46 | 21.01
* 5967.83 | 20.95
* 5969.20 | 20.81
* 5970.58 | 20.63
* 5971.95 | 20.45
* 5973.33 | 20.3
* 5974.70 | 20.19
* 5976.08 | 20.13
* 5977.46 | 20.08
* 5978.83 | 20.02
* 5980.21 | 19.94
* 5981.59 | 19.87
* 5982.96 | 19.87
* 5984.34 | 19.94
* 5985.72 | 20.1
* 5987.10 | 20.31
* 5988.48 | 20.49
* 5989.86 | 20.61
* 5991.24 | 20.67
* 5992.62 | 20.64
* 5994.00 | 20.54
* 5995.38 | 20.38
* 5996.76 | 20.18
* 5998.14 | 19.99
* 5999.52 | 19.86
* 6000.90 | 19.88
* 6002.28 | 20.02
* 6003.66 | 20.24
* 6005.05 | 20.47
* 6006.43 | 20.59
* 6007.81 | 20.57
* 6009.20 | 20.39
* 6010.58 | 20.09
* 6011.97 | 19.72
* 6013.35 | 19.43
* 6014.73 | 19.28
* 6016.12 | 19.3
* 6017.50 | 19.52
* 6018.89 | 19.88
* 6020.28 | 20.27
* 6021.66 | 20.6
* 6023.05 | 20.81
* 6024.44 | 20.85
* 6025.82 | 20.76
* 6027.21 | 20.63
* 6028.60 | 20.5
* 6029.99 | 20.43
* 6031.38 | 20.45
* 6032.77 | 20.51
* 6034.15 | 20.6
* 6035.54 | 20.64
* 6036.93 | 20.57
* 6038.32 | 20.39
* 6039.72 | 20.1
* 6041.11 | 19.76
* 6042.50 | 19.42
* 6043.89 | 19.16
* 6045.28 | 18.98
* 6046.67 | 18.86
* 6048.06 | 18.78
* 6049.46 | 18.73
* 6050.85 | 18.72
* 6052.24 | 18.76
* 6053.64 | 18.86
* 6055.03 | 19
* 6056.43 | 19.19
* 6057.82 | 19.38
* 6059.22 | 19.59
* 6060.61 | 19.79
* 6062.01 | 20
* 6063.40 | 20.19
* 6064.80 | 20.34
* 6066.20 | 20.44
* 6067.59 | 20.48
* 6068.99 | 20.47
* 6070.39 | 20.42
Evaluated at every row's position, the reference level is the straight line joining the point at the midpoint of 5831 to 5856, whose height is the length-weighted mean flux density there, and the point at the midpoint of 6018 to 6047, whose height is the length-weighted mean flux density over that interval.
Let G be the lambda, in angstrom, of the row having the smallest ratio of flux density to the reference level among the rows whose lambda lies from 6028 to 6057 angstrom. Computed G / 6050.85 angstrom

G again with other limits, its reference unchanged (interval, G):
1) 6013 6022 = 6014.73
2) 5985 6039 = 6014.73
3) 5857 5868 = 5861.60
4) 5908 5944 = 5925.38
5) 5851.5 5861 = 5852.16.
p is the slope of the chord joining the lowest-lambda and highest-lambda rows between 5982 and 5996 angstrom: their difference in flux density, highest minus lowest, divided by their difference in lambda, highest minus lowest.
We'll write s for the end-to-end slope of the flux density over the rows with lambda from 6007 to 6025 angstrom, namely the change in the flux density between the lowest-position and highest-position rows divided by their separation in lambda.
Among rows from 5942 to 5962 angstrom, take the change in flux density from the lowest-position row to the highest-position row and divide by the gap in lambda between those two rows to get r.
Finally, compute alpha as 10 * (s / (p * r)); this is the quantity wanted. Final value -55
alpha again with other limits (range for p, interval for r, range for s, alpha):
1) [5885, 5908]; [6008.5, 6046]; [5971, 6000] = -283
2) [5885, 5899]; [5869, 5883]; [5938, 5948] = -259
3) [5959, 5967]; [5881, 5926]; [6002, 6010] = -57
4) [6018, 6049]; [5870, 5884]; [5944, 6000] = -35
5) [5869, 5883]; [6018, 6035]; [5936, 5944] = 272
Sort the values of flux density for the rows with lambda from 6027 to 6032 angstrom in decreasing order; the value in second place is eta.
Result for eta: 20.5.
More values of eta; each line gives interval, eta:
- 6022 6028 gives 20.81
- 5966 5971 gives 20.95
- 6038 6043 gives 20.1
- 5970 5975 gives 20.45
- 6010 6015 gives 19.72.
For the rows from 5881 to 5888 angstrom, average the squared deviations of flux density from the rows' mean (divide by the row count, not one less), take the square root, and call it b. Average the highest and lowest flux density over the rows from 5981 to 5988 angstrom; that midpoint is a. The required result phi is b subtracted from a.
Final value 19.4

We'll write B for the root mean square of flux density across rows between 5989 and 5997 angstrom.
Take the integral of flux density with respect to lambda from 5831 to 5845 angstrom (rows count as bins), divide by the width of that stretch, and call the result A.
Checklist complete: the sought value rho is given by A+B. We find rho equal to 42.0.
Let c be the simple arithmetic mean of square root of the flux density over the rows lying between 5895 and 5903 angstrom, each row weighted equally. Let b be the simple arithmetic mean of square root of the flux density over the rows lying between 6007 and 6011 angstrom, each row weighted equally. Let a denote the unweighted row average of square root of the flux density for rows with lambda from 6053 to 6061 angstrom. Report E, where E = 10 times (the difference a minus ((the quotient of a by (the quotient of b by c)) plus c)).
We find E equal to -44.2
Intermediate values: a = 4.39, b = 4.51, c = 4.46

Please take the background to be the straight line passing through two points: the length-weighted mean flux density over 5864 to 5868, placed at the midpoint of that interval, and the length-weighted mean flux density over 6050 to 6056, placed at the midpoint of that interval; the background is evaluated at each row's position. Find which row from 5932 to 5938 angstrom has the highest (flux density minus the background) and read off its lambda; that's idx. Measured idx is 5936.31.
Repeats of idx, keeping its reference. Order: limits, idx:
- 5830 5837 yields 5836.02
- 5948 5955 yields 5948.62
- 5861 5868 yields 5867.00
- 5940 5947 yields 5940.41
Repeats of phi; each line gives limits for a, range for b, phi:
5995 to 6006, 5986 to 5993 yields 20.0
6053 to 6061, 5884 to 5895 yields 18.9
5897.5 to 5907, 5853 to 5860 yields 20.0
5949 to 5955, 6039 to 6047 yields 19.6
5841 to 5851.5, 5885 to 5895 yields 20.4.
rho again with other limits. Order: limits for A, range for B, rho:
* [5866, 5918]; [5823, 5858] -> 42.7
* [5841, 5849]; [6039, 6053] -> 39.8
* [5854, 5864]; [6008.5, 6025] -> 40.9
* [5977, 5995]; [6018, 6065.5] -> 40.1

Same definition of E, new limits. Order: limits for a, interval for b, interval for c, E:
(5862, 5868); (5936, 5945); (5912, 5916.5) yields -44.8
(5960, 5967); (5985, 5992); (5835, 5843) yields -47.7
